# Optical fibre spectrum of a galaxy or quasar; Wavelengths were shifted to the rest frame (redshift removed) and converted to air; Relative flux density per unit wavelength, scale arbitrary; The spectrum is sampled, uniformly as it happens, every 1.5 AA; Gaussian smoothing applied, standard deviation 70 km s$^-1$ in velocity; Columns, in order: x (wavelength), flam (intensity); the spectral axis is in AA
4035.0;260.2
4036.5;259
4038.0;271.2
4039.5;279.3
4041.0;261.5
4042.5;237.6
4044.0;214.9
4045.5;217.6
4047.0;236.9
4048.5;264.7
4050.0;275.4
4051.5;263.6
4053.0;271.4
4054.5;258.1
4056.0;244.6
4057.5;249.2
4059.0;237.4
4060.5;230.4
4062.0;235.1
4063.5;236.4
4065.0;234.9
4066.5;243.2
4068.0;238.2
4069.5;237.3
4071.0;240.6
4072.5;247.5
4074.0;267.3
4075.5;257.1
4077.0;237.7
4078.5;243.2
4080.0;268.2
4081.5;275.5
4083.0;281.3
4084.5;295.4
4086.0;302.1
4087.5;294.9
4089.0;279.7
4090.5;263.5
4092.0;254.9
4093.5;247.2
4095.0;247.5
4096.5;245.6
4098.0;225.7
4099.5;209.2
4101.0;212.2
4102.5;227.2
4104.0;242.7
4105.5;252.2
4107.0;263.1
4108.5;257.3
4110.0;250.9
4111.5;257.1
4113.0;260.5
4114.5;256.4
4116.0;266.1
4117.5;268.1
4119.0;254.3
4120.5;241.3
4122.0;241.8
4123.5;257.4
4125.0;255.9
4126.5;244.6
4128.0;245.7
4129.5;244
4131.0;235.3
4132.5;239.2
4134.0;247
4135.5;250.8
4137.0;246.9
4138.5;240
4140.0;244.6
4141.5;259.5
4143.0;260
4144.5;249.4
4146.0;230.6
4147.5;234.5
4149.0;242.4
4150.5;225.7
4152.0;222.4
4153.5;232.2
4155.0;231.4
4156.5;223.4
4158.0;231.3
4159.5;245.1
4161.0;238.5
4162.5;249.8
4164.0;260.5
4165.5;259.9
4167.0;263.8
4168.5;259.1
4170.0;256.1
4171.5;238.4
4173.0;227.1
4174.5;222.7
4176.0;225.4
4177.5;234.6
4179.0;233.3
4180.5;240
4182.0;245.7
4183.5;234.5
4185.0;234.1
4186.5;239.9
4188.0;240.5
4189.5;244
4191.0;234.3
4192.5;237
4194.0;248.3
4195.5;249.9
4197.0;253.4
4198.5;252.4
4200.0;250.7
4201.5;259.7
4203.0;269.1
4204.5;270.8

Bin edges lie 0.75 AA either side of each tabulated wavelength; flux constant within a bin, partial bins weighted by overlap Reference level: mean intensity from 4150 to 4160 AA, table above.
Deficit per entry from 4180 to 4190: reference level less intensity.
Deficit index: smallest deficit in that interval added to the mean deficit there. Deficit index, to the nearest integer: -25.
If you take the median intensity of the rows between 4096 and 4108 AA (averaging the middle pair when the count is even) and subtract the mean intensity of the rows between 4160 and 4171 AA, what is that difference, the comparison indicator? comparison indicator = -20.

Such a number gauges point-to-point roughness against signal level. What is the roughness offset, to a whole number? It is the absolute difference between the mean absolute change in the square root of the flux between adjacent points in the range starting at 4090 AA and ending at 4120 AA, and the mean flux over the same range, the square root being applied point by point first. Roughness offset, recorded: 248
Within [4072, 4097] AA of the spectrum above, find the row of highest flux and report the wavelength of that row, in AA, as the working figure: 4086.0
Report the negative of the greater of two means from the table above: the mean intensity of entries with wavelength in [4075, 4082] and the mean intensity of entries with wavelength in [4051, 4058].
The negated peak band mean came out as -257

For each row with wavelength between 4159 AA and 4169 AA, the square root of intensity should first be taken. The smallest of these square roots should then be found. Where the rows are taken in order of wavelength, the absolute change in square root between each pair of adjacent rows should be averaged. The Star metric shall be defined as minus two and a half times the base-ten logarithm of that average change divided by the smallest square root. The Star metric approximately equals 4.73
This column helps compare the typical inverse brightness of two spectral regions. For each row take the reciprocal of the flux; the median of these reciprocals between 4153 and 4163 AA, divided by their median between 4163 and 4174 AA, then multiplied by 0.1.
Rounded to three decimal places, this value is 0.112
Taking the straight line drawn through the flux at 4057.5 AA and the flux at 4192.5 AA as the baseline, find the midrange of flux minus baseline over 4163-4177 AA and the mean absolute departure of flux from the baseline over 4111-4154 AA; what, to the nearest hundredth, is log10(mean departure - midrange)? 0.71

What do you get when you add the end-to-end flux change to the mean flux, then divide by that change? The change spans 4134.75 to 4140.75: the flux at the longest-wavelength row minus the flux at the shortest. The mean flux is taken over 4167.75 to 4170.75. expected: -41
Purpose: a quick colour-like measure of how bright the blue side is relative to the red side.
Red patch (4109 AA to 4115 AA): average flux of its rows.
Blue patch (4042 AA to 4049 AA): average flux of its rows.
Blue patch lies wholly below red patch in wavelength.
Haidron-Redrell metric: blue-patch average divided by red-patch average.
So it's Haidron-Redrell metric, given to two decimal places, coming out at 0.91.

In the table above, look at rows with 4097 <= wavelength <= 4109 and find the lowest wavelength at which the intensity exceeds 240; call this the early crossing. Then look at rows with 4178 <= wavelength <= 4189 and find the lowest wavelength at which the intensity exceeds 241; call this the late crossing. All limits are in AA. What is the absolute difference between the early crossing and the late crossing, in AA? 78.0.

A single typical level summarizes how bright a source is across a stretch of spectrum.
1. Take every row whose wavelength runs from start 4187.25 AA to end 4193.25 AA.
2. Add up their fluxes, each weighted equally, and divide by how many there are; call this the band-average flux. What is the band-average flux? 239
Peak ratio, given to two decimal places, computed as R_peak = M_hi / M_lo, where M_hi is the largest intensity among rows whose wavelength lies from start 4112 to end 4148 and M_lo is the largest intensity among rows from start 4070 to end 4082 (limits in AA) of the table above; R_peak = 0.97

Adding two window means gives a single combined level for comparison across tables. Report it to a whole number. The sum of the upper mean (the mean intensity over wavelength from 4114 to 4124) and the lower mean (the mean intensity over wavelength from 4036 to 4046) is 504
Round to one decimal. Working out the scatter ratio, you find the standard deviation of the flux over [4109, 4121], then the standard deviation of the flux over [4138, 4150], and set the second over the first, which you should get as 1.3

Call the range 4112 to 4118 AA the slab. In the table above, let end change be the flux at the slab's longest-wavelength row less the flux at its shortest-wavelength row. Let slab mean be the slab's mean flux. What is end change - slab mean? -255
